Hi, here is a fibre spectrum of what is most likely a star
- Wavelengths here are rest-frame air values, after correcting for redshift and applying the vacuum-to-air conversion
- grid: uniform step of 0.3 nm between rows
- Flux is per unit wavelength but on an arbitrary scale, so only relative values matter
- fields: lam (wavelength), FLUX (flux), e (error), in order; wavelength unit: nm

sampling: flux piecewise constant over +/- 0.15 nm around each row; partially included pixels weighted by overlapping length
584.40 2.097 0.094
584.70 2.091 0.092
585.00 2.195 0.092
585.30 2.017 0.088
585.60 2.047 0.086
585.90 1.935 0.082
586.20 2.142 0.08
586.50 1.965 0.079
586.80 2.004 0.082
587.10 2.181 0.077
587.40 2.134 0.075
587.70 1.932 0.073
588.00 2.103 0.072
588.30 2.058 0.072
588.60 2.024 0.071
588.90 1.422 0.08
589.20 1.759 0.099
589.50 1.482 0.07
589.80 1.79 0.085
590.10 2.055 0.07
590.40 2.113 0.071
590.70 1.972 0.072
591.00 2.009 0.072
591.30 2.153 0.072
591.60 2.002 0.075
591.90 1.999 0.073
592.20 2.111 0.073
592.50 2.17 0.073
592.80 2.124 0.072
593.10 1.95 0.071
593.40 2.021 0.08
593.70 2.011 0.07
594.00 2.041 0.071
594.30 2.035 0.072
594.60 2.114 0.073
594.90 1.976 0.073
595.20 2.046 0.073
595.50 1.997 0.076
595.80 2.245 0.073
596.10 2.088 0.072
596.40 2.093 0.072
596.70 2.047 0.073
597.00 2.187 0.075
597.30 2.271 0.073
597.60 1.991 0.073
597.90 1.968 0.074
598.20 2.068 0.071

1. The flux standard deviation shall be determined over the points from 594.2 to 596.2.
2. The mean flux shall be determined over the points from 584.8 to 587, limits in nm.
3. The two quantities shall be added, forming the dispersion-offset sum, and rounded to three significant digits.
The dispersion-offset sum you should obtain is 2.13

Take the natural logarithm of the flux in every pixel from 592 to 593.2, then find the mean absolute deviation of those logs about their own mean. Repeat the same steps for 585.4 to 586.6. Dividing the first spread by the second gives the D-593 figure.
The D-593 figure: 1.0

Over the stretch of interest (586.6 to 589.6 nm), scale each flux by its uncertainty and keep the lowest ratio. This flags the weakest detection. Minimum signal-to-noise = 18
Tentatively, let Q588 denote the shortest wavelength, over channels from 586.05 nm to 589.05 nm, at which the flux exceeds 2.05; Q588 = 586.20 nm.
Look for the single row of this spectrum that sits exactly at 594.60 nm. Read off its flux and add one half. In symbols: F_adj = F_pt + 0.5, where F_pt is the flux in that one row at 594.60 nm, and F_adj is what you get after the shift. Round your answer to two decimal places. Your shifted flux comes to 2.61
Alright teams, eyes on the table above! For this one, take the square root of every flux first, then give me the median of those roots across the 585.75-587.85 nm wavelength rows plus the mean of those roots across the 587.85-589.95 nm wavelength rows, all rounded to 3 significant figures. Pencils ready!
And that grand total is 2.76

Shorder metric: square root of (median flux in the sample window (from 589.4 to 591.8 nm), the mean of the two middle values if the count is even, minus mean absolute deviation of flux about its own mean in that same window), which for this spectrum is 1.36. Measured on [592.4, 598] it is 1.40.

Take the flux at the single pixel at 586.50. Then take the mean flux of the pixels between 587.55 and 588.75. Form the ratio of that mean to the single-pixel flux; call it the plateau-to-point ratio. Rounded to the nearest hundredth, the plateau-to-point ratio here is 1.03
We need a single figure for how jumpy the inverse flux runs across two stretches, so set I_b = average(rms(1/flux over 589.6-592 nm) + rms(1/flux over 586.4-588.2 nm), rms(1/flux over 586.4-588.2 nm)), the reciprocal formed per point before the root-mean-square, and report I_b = 0.738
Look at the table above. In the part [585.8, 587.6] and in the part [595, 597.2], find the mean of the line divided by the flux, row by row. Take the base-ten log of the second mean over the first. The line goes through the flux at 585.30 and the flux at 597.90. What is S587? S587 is -0.017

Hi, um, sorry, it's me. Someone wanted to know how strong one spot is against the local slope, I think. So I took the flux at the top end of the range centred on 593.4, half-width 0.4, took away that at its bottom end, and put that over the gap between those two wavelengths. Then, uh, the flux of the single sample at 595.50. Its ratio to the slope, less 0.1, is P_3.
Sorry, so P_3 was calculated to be 20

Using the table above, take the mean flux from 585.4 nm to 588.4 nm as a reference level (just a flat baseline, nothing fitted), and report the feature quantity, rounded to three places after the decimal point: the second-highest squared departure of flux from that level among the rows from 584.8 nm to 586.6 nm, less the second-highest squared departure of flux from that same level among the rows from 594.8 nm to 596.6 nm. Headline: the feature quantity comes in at 0.008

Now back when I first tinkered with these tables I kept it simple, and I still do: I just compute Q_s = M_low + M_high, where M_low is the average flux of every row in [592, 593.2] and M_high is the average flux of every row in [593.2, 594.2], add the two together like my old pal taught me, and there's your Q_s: 4.11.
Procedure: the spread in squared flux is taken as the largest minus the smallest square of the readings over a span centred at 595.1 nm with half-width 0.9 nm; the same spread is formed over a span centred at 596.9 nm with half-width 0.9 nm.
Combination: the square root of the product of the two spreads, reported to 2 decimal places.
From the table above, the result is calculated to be 1.16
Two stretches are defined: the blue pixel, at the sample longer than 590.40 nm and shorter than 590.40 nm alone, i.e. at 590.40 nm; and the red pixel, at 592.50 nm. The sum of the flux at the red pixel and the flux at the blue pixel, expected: 4.3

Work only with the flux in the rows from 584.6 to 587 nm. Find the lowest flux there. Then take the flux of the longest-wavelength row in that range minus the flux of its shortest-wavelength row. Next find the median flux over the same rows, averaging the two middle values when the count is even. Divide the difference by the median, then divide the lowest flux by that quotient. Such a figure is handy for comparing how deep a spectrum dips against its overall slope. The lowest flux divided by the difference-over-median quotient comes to -45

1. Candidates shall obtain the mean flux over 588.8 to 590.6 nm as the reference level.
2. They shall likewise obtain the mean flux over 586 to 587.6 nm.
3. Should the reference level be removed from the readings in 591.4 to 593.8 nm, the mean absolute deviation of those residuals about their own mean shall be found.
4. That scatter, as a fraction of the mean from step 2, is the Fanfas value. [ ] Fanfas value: 0.031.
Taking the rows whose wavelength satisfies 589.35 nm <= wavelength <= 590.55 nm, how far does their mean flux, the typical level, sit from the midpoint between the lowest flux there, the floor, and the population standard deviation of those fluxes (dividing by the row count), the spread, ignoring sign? 0.99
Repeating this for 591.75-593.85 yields 1.04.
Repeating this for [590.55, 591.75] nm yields 1.01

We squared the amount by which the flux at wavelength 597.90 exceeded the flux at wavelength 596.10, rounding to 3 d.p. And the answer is 0.014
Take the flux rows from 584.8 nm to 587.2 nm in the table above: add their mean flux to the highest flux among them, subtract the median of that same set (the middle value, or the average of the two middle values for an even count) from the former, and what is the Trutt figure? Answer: 2.22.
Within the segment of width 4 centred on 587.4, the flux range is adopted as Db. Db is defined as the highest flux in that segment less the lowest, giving 0.8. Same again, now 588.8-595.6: 0.7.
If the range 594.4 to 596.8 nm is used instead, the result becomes 0.3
